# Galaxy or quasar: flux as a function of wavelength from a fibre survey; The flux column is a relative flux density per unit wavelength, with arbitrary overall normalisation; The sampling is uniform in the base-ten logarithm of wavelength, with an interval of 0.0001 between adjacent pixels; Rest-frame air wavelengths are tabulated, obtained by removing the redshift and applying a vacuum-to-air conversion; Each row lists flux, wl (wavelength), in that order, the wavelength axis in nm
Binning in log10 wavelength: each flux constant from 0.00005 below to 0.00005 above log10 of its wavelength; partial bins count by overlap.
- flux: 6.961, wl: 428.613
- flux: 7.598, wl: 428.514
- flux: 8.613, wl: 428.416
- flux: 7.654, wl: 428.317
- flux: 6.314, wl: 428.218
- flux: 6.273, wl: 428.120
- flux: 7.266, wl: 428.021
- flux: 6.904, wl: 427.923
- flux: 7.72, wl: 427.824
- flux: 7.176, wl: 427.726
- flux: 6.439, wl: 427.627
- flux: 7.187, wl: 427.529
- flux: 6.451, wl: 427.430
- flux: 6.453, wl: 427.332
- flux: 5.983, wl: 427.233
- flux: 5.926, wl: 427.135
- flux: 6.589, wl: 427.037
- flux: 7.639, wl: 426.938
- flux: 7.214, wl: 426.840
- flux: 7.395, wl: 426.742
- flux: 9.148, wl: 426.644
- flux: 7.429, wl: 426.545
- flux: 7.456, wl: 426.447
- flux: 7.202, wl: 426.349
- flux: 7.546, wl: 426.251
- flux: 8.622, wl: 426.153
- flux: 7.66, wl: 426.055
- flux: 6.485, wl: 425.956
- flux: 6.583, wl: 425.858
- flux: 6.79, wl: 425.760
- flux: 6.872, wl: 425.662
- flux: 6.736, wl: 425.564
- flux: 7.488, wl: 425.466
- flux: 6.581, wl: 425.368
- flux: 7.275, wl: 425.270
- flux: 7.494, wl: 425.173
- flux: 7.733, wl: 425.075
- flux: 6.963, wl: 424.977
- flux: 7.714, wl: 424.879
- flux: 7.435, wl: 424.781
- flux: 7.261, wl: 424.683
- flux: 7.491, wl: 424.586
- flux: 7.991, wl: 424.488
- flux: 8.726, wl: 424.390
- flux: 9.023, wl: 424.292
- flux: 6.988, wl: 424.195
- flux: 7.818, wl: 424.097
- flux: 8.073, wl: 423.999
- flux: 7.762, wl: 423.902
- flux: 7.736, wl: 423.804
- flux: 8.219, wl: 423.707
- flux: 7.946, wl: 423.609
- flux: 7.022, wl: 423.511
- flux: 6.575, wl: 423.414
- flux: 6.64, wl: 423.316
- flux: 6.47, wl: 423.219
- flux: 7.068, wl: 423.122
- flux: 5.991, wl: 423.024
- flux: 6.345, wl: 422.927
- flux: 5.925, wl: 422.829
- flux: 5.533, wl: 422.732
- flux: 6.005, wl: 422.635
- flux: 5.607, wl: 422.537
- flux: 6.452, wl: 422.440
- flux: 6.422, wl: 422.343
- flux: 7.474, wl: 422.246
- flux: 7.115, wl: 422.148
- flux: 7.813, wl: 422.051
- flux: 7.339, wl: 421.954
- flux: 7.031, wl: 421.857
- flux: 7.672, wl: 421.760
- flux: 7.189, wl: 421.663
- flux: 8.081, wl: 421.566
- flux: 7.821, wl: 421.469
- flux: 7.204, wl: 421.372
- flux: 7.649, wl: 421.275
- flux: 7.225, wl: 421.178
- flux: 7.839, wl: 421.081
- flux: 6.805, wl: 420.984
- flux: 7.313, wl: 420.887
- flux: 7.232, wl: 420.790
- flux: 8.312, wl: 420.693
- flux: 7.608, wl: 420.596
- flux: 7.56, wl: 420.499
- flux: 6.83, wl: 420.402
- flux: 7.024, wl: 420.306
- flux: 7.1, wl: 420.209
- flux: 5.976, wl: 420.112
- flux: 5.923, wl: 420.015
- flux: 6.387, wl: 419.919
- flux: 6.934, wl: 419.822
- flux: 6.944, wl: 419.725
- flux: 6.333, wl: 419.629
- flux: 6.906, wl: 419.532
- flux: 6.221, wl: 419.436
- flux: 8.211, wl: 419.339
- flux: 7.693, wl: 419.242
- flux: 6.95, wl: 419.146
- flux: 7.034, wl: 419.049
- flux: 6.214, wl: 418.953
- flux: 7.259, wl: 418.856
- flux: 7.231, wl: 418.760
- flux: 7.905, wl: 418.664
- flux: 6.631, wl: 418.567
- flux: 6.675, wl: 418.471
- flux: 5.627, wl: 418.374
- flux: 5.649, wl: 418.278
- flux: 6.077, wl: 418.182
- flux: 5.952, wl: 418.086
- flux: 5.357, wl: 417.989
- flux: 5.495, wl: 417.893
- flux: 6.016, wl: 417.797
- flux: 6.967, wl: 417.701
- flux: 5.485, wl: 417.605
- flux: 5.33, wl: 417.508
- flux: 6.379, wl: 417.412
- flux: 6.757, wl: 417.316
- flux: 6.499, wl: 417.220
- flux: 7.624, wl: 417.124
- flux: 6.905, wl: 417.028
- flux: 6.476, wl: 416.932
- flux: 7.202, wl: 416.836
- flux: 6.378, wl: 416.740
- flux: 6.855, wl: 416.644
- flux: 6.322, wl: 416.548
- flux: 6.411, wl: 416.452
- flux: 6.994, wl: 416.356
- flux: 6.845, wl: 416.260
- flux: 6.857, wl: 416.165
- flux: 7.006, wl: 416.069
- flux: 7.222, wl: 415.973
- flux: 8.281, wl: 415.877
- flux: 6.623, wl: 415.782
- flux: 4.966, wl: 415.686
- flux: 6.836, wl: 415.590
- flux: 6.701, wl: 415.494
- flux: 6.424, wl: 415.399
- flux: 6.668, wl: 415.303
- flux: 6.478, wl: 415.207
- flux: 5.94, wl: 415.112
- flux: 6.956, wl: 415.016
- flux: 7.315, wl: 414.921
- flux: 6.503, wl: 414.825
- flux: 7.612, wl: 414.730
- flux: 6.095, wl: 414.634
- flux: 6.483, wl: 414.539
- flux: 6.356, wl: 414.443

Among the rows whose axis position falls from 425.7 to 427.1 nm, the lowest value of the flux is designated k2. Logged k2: 6.485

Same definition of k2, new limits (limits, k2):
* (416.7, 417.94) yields 5.33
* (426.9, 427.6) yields 5.926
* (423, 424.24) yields 5.991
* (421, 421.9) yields 7.031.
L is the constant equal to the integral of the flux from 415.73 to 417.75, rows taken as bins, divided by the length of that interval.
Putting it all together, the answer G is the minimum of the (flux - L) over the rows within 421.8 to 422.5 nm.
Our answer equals -0.31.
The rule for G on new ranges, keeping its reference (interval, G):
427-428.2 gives -0.80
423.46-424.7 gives 0.26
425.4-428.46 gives -0.80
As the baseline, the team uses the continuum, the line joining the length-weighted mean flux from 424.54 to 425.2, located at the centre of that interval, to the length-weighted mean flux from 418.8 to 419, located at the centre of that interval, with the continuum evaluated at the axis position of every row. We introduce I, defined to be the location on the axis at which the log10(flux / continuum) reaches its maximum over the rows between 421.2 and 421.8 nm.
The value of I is 421.566 nm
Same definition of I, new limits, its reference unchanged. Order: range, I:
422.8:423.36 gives 423.122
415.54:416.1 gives 415.877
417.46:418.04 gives 417.701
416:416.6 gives 416.069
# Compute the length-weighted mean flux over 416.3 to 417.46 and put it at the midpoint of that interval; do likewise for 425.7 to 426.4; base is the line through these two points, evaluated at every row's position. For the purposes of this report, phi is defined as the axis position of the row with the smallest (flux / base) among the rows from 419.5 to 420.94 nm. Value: 420.015 nm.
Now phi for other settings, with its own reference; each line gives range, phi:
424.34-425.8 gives 425.368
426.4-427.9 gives 427.135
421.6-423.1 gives 422.732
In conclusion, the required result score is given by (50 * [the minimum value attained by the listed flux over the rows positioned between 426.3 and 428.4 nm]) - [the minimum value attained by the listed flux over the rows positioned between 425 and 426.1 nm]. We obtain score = 290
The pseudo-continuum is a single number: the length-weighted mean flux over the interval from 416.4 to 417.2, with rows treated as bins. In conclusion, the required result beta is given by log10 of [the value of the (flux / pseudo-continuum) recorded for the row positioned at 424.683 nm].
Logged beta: 0.03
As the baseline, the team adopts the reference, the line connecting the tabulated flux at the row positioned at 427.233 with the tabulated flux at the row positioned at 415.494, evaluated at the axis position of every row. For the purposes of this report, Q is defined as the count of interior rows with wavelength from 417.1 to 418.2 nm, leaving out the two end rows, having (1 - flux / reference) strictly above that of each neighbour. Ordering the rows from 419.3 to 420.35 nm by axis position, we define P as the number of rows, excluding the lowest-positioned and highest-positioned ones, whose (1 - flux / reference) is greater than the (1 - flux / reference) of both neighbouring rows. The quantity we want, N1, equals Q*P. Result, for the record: 9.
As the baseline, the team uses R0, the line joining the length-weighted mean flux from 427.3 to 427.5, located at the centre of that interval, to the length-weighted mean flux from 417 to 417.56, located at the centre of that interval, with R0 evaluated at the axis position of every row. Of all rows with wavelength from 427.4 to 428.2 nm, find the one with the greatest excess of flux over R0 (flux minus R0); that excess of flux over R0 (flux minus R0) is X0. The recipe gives 1.20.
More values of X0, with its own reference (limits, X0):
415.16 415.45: 0.10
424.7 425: 1.18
